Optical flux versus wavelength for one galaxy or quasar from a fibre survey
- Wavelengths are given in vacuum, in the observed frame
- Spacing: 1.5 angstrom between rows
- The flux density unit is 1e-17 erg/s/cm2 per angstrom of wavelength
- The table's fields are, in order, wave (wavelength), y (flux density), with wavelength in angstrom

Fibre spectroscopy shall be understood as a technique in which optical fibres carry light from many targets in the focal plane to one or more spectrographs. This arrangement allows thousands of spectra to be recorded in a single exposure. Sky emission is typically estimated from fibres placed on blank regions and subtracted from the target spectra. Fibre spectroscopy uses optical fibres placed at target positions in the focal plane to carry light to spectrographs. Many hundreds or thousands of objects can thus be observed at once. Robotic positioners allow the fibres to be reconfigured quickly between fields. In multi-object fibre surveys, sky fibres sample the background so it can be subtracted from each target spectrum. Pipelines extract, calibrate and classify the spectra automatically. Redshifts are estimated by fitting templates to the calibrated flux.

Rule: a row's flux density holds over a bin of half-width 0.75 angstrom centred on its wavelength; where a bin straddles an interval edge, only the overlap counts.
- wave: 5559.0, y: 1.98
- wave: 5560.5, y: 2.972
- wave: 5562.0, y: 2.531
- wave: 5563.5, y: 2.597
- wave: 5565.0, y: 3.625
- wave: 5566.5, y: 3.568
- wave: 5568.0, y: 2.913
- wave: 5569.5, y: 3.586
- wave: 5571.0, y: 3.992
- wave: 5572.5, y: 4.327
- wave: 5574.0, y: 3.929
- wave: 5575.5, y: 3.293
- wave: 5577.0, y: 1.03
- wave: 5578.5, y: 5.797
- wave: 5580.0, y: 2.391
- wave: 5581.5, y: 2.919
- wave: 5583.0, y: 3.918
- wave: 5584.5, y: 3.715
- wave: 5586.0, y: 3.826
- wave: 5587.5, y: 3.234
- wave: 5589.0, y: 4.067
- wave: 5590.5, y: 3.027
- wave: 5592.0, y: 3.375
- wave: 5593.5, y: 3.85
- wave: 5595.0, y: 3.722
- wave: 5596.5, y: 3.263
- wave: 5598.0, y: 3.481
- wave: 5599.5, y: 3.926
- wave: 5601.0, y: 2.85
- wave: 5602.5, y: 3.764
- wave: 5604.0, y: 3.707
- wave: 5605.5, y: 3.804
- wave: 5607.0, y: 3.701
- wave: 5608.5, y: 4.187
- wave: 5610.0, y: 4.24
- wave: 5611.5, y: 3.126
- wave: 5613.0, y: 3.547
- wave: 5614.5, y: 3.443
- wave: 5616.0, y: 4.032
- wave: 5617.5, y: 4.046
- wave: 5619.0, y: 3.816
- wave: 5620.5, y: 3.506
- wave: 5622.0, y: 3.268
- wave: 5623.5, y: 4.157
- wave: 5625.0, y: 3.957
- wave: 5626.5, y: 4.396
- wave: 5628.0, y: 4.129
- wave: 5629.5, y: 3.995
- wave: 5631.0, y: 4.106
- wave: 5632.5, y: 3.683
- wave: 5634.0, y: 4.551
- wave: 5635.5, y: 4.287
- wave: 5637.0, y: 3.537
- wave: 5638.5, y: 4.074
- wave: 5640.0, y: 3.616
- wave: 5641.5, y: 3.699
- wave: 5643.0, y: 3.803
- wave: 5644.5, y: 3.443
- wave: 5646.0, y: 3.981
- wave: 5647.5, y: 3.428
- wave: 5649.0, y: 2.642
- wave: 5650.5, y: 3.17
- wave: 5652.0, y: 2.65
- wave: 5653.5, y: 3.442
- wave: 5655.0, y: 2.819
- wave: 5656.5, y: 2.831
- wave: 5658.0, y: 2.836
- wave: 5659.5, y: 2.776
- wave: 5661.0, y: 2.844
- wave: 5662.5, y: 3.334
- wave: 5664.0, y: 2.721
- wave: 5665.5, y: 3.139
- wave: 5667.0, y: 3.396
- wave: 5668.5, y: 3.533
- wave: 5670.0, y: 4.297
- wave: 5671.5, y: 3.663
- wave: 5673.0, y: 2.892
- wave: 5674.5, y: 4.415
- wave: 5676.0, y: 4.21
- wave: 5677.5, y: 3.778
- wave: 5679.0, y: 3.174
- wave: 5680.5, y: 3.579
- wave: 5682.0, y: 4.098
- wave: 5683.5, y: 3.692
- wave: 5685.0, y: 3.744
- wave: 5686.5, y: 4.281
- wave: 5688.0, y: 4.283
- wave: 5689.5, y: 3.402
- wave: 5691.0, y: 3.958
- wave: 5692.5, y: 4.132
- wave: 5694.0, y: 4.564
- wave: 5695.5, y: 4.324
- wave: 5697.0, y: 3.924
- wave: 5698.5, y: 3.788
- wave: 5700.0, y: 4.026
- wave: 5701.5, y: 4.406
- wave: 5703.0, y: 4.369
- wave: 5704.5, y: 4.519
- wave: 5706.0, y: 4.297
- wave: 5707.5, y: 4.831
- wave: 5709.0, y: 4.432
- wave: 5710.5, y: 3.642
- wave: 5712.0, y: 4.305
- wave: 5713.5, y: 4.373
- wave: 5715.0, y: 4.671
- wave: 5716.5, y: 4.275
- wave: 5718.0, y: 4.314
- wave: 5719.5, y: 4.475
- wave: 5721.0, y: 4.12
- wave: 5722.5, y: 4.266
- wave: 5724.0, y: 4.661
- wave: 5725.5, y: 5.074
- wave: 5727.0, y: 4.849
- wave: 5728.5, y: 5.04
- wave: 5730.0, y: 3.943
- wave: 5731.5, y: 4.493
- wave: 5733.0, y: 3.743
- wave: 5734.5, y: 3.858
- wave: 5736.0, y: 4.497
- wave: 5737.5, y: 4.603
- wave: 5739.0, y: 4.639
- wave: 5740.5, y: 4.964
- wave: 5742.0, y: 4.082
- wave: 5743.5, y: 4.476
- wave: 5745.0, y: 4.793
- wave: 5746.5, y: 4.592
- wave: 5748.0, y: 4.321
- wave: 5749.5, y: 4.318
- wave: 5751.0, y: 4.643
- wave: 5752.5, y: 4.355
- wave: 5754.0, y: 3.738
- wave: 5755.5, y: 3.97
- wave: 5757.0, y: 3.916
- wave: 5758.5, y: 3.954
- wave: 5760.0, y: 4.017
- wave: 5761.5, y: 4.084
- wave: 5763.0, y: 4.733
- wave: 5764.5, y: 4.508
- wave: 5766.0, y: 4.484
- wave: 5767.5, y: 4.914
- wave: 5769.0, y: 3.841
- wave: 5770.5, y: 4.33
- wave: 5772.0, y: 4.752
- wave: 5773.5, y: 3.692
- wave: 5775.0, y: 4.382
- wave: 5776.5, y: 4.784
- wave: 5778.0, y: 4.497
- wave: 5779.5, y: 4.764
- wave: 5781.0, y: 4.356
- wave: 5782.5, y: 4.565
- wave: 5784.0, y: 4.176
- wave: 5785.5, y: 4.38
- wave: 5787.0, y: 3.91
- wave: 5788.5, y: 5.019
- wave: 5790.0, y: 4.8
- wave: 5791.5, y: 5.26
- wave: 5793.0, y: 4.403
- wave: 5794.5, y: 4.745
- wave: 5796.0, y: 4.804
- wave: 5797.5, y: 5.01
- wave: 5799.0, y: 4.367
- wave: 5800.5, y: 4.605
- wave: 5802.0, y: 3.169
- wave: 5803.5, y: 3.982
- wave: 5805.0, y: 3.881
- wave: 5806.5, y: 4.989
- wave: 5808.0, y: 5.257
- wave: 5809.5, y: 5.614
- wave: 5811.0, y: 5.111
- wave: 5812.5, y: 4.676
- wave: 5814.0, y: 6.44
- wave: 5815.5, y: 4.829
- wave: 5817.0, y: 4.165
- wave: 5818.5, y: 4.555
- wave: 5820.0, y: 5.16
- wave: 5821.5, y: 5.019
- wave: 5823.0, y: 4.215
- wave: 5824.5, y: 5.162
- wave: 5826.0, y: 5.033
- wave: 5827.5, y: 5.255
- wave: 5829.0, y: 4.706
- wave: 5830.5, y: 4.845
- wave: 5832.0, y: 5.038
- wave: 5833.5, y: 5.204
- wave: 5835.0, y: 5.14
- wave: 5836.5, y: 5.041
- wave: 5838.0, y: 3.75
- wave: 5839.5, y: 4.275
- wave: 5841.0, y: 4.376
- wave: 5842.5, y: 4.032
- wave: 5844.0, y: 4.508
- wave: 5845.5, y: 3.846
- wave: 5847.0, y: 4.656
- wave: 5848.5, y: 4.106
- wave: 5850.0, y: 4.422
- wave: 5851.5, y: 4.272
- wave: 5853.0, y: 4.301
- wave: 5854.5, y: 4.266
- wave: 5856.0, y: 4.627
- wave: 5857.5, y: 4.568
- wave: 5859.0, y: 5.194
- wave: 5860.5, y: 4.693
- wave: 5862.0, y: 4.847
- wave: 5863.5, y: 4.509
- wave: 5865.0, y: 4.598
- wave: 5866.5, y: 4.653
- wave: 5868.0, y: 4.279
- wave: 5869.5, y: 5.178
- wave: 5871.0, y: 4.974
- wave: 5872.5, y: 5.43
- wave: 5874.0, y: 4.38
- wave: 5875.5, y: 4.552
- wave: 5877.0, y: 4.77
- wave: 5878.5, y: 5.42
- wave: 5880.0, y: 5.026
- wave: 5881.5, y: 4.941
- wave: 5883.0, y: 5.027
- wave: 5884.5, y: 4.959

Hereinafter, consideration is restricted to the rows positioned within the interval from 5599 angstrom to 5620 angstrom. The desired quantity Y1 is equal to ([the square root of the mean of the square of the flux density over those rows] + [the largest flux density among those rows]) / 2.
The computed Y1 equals 3.99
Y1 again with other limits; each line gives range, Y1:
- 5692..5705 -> 4.40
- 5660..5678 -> 3.99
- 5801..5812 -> 5.13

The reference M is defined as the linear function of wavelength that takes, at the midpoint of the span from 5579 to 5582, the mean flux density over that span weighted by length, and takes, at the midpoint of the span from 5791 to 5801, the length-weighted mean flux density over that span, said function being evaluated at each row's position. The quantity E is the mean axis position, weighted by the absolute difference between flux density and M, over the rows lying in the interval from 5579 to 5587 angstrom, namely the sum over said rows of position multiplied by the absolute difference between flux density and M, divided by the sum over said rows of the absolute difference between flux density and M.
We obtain 5583.7 angstrom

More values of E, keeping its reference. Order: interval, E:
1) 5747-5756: 5753.7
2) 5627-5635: 5631.2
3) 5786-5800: 5791.8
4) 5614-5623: 5617.4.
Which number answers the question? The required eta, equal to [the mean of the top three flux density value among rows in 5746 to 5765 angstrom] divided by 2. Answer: 2.3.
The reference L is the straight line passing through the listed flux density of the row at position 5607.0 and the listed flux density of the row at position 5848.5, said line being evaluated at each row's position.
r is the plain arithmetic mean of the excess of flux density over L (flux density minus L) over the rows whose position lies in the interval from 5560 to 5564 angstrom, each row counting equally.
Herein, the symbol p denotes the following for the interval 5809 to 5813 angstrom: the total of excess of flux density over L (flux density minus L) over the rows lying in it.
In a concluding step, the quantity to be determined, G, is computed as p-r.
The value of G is 4.2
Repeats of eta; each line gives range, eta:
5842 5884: 2.7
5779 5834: 2.9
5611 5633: 2.1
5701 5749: 2.5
